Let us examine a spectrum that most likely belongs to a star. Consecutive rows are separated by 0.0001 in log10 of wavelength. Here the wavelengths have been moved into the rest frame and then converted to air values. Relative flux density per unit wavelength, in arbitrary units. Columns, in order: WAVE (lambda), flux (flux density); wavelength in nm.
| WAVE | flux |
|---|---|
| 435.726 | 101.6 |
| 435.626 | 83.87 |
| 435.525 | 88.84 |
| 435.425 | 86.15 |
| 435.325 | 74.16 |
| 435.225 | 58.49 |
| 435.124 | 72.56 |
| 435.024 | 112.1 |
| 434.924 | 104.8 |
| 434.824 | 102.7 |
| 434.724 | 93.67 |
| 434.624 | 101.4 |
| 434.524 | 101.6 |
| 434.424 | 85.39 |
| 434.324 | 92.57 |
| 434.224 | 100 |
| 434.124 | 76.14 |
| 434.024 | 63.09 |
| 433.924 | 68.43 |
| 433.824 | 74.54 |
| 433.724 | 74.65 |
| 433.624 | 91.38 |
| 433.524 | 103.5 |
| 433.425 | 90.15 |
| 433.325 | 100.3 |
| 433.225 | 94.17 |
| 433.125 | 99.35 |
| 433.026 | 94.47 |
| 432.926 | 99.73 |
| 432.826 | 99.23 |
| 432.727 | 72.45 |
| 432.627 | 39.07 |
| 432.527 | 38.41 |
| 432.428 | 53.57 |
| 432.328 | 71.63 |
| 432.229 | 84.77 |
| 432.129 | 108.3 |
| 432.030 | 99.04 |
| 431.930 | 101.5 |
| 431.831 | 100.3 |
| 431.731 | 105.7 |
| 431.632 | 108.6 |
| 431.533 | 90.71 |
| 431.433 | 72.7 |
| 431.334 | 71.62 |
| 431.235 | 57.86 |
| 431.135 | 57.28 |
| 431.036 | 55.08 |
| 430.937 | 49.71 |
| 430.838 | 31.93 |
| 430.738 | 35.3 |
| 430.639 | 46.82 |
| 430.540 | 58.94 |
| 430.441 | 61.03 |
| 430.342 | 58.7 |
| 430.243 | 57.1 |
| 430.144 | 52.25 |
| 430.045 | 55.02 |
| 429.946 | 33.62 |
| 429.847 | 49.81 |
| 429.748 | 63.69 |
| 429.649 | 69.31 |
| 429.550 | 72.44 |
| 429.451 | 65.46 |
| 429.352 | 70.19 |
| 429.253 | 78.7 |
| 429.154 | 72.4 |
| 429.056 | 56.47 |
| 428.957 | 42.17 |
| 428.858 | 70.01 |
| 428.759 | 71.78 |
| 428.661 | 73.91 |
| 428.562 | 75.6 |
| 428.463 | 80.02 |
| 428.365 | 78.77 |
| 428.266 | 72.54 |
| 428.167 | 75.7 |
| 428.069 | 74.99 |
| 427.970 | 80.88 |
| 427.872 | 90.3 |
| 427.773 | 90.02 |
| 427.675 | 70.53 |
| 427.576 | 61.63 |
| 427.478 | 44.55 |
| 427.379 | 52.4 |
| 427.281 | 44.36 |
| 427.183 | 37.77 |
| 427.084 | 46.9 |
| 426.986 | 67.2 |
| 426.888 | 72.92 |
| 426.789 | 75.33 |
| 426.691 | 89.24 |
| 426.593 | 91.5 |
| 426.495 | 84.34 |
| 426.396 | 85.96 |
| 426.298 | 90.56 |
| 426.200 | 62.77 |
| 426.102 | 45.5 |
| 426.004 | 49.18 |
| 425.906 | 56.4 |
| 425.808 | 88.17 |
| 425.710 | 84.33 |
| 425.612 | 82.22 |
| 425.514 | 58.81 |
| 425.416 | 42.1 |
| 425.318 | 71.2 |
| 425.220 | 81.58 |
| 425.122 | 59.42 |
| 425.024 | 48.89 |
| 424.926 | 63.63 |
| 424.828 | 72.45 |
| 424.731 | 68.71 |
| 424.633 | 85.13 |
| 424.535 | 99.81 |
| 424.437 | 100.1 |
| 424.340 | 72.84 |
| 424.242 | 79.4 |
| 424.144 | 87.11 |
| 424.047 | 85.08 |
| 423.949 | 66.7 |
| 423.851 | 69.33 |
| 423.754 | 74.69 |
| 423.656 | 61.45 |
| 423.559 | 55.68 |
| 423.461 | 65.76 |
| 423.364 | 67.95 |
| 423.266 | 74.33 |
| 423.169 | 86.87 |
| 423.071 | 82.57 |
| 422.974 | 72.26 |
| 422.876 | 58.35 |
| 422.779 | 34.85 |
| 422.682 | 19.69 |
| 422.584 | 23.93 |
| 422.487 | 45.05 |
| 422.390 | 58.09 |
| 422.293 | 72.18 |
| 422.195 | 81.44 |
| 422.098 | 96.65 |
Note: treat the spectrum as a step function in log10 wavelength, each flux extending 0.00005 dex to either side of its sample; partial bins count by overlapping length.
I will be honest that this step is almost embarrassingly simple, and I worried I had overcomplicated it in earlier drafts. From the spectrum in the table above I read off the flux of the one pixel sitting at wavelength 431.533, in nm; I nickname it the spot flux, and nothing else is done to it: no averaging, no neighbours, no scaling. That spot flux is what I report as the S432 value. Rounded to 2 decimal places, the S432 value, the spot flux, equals 90.71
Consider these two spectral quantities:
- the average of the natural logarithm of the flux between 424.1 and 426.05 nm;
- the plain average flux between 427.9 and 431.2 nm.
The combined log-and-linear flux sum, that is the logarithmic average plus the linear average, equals 66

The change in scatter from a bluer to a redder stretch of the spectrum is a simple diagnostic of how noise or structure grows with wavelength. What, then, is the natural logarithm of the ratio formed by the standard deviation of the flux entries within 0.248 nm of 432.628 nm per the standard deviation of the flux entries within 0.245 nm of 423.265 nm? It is 1.0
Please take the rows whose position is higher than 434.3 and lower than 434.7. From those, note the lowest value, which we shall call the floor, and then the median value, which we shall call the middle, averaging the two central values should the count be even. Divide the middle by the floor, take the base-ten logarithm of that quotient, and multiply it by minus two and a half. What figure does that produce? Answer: -0.14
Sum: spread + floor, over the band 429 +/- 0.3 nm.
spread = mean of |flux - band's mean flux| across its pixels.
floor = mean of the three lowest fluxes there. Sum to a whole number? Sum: 67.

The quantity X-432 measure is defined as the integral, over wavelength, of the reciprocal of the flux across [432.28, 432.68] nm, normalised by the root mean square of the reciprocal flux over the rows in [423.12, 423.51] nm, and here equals 0.61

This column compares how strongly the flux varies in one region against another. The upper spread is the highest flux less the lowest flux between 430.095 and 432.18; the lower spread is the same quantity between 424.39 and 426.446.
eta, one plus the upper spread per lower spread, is 2.3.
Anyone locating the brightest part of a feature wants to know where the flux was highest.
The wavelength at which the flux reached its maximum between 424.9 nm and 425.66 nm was 425.612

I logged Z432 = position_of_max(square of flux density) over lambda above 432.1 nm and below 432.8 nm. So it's 432.129 nm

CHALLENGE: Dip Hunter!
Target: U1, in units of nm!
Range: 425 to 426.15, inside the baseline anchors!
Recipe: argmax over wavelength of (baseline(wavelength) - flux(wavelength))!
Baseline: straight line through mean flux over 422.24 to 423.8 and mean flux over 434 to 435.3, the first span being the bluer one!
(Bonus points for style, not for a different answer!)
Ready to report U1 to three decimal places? 425.416 nm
